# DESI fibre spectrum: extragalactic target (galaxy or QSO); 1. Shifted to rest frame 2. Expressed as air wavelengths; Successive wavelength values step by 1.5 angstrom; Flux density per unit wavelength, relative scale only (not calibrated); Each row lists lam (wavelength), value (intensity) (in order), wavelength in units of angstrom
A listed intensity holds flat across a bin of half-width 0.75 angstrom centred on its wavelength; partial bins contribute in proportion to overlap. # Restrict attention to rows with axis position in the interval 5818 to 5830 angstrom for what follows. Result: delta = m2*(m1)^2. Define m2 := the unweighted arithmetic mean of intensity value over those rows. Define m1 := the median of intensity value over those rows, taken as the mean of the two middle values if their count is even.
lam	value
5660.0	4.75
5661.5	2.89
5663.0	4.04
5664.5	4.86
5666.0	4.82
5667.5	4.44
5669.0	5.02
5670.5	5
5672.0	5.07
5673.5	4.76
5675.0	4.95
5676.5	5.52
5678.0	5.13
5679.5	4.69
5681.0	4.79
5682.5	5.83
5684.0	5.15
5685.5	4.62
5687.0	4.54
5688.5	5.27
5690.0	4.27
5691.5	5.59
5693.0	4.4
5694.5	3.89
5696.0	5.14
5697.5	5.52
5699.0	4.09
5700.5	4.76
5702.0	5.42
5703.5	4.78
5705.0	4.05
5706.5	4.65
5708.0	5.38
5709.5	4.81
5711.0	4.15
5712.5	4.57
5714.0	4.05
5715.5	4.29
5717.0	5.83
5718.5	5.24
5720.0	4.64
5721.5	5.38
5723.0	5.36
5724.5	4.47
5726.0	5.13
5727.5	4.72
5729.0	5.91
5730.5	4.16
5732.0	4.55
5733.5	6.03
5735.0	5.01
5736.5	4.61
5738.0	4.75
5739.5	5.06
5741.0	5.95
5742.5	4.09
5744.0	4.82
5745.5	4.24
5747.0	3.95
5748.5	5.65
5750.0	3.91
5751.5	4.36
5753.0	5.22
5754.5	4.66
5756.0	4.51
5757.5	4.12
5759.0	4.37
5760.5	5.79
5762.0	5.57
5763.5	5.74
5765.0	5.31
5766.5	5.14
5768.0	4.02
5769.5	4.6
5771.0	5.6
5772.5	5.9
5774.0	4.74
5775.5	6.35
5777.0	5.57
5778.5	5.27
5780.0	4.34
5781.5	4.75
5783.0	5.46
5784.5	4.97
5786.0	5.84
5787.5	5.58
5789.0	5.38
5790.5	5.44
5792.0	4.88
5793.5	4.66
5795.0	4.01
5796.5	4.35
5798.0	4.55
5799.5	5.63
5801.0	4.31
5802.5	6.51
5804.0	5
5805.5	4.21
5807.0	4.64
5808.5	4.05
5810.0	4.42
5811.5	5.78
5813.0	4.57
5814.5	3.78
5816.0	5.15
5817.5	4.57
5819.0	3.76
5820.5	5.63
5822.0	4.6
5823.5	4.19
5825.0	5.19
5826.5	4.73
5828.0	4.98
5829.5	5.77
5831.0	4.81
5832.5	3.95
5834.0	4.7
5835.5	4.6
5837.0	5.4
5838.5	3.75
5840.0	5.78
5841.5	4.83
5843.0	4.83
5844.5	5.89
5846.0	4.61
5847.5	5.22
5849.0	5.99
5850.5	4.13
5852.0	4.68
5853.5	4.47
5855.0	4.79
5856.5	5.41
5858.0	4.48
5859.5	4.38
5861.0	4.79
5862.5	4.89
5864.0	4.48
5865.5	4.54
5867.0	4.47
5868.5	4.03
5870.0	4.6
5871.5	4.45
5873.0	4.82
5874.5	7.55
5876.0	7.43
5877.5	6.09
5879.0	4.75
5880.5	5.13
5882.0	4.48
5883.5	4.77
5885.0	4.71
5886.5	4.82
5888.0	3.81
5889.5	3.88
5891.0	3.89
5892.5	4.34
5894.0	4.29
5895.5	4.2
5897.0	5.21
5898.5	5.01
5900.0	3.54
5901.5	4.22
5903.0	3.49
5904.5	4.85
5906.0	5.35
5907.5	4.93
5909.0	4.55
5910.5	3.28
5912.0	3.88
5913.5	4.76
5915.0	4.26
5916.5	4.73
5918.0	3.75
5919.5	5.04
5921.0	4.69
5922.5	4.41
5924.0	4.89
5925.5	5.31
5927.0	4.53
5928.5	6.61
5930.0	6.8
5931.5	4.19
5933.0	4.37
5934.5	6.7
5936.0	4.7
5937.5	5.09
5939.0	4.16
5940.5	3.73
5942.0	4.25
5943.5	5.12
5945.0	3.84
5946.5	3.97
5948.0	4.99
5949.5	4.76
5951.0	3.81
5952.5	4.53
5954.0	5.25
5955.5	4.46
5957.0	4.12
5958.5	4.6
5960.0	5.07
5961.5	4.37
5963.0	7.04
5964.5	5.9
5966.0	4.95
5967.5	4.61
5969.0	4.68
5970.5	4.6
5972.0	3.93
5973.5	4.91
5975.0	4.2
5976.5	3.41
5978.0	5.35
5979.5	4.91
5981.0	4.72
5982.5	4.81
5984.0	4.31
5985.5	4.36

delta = 114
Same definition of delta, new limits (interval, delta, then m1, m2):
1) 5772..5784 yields 152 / 5.4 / 5.3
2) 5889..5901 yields 77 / 4.2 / 4.3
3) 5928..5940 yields 128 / 4.9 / 5.3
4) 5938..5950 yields 77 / 4.2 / 4.4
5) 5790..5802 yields 100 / 4.6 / 4.7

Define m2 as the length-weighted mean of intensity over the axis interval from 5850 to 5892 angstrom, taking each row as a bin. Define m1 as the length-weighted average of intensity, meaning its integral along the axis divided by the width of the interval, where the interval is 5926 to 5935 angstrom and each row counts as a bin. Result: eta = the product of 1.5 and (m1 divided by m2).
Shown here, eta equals 1.71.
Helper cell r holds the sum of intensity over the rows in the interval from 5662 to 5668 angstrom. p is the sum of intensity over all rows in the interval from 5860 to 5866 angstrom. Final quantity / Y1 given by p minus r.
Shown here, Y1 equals 0.5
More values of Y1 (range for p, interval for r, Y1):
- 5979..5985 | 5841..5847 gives -1.4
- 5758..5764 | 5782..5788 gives -0.4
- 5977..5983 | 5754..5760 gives 2.1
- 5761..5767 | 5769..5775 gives 0.9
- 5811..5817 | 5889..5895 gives 2.9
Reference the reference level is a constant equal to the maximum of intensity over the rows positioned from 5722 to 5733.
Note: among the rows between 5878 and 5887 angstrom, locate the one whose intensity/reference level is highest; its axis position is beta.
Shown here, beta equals 5880.5 angstrom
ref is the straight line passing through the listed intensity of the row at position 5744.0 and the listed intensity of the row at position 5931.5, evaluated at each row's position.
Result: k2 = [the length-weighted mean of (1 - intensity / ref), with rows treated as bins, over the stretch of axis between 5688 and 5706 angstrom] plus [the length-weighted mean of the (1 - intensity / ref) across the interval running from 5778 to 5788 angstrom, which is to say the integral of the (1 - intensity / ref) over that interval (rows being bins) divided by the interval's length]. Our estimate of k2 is -0.06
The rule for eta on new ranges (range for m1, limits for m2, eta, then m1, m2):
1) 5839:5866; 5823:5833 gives 1.52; 4.9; 4.84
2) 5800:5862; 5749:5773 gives 1.47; 4.8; 4.92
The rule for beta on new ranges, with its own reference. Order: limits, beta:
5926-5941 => 5930.0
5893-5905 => 5897.0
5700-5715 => 5702.0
